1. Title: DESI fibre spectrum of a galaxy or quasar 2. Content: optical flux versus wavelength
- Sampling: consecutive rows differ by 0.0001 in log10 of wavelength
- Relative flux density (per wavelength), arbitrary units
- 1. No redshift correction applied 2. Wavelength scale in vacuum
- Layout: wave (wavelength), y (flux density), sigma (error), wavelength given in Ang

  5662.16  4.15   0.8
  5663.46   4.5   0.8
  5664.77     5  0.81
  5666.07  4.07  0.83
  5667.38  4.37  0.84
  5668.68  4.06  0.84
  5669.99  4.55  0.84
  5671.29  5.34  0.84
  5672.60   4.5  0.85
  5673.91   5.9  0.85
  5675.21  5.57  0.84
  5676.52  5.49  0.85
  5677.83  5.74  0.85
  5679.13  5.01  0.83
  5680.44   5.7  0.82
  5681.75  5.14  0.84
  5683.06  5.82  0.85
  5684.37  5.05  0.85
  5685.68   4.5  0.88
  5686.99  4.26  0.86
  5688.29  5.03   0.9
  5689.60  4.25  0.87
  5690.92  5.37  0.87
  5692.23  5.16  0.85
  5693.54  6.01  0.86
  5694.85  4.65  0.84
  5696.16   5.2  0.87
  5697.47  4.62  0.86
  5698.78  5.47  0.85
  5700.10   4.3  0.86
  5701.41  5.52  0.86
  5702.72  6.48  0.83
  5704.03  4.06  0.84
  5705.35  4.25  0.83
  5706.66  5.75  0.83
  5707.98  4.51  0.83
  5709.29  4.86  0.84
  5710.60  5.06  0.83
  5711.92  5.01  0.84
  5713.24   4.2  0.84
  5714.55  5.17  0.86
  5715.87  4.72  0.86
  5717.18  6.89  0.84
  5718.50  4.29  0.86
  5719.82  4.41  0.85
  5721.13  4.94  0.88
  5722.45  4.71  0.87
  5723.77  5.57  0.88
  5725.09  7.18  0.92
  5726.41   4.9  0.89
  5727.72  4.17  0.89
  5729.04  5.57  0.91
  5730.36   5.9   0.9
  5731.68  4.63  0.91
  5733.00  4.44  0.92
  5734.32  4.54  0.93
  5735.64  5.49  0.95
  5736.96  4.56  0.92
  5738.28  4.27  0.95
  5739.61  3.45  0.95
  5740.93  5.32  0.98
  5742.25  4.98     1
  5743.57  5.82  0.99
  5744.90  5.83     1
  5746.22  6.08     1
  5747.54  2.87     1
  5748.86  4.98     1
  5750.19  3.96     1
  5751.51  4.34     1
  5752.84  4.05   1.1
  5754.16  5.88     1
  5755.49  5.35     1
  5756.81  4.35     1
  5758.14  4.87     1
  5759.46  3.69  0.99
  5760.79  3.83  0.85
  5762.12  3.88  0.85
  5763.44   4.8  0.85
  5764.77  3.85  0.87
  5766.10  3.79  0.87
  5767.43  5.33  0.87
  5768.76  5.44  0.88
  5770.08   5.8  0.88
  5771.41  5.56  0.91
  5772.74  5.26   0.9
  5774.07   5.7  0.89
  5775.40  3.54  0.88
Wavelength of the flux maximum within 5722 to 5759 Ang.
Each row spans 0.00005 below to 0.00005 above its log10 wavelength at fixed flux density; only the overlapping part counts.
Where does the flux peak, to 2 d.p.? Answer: 5725.09 Ang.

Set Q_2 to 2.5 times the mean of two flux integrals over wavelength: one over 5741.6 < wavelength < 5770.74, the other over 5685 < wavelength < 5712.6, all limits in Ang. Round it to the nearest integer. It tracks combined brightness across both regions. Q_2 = 343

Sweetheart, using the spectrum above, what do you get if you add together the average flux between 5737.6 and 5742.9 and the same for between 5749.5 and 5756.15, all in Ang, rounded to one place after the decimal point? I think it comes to 9.2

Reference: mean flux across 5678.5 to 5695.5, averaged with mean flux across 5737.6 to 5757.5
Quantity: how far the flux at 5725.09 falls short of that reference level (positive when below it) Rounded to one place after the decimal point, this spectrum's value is -2.3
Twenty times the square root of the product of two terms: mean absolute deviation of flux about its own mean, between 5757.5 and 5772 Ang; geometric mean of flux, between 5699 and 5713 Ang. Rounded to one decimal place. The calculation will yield 38.2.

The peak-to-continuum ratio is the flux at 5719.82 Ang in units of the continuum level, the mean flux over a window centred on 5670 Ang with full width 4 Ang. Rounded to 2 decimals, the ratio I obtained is 0.95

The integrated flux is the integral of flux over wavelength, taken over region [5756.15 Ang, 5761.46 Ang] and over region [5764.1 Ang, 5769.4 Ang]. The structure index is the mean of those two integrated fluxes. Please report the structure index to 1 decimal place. 23.3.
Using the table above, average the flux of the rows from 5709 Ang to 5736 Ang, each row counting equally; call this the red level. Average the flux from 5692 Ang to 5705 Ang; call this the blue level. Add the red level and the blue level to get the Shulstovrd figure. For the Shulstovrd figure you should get 10.2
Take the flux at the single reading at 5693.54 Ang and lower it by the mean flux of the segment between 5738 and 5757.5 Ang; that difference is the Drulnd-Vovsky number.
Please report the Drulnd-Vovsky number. 1.2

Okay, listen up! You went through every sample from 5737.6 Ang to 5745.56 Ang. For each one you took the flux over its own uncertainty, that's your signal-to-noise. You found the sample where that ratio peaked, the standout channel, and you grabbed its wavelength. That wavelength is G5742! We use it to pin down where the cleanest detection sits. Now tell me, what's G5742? 5743.57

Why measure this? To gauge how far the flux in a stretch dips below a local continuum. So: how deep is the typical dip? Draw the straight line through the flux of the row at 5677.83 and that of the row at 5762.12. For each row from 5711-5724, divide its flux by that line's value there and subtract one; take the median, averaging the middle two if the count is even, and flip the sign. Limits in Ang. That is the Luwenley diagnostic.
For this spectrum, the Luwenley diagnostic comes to 0.0025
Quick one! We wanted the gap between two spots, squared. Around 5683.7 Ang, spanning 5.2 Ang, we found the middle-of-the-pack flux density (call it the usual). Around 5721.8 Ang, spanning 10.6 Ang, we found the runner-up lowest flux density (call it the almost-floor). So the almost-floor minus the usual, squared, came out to 0.47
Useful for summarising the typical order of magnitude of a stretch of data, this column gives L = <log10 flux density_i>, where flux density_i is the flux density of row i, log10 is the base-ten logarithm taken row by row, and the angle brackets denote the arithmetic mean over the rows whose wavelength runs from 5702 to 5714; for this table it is 0.69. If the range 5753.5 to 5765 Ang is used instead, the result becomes 0.65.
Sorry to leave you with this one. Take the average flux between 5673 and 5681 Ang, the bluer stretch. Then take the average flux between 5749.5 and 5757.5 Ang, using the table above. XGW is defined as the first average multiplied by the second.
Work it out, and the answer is 26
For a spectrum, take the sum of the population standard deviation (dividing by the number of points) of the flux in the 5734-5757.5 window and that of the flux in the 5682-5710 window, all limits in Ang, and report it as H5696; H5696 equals 1.5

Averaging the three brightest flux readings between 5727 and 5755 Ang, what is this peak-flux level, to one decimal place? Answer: 6.0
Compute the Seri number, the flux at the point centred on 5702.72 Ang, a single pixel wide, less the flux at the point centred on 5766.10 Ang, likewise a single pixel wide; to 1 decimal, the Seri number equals 2.7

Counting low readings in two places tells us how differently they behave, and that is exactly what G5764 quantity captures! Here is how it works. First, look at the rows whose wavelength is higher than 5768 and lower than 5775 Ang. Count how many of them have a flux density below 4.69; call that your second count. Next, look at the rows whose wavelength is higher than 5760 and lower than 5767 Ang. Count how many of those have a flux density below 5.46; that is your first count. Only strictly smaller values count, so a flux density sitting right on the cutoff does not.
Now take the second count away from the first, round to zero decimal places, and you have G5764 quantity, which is 5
